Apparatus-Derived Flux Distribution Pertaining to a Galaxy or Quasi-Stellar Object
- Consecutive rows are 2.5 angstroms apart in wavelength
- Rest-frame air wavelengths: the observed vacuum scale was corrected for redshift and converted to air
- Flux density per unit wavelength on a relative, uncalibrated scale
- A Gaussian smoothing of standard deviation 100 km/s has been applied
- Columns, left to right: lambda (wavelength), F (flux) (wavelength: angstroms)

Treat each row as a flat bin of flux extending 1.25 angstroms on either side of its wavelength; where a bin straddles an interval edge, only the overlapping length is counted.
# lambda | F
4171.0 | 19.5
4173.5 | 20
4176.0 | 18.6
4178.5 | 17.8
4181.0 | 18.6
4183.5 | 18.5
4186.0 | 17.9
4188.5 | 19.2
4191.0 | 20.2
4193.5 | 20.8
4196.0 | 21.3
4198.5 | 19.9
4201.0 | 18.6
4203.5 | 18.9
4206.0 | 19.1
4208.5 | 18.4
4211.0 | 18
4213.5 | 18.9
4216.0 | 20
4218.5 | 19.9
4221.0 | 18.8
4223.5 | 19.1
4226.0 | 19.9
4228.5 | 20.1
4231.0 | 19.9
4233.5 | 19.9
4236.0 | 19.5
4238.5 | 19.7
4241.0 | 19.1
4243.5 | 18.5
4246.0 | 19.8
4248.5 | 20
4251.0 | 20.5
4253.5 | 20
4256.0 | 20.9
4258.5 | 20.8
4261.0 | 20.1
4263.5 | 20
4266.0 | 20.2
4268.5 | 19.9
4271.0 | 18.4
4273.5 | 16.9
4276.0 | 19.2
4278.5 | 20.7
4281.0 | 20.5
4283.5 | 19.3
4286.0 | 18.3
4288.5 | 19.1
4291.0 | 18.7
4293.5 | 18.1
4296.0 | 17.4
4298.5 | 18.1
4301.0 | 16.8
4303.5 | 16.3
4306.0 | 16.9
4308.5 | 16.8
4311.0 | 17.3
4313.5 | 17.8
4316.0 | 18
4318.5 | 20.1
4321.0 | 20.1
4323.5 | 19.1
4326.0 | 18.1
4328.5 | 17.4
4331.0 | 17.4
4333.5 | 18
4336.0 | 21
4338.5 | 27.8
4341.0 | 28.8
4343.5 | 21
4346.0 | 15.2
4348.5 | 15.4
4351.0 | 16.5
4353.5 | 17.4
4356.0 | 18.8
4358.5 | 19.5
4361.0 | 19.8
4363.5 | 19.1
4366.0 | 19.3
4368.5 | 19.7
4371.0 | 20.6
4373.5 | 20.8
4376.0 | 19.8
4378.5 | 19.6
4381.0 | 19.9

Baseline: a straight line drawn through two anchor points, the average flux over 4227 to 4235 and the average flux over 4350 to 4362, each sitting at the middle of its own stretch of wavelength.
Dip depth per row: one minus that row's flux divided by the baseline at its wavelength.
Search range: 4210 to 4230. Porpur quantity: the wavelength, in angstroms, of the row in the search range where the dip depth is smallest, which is 4228.5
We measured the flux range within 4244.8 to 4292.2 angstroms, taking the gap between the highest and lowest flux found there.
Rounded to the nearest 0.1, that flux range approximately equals 4.0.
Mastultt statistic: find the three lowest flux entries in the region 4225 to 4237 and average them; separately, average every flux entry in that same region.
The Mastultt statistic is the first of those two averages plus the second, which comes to 39.6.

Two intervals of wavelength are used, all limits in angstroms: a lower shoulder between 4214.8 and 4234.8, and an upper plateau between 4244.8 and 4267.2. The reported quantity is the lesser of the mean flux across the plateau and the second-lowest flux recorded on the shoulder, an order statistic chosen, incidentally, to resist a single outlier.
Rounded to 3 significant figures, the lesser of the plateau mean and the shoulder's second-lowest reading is 19.1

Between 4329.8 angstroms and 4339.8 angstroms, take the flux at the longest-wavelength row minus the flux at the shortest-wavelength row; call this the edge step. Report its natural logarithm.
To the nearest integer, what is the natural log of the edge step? 2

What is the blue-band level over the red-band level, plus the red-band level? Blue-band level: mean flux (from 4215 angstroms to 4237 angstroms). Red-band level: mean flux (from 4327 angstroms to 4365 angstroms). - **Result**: 20.5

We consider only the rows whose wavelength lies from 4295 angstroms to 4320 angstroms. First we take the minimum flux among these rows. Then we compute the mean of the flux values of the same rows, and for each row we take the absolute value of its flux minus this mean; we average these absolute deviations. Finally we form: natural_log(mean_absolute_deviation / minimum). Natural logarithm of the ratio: -3.1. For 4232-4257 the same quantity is -3.7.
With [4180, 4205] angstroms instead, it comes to -3.0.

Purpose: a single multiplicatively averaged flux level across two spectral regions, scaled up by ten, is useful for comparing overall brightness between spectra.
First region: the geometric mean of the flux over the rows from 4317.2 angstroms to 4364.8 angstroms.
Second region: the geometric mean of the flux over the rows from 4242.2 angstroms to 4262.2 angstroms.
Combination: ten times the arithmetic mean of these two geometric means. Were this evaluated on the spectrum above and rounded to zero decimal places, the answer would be 196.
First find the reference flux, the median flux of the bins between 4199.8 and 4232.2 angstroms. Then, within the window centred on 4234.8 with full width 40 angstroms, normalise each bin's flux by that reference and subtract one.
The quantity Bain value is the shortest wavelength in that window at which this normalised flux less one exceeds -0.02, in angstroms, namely 4216.0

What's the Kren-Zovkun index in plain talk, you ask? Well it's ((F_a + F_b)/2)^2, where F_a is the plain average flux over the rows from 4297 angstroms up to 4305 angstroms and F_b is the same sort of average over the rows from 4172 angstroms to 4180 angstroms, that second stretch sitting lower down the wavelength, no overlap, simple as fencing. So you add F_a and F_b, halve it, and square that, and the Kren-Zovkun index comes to 322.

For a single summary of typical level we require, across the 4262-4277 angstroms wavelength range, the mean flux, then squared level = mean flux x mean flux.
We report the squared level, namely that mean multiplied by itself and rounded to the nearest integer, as 365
